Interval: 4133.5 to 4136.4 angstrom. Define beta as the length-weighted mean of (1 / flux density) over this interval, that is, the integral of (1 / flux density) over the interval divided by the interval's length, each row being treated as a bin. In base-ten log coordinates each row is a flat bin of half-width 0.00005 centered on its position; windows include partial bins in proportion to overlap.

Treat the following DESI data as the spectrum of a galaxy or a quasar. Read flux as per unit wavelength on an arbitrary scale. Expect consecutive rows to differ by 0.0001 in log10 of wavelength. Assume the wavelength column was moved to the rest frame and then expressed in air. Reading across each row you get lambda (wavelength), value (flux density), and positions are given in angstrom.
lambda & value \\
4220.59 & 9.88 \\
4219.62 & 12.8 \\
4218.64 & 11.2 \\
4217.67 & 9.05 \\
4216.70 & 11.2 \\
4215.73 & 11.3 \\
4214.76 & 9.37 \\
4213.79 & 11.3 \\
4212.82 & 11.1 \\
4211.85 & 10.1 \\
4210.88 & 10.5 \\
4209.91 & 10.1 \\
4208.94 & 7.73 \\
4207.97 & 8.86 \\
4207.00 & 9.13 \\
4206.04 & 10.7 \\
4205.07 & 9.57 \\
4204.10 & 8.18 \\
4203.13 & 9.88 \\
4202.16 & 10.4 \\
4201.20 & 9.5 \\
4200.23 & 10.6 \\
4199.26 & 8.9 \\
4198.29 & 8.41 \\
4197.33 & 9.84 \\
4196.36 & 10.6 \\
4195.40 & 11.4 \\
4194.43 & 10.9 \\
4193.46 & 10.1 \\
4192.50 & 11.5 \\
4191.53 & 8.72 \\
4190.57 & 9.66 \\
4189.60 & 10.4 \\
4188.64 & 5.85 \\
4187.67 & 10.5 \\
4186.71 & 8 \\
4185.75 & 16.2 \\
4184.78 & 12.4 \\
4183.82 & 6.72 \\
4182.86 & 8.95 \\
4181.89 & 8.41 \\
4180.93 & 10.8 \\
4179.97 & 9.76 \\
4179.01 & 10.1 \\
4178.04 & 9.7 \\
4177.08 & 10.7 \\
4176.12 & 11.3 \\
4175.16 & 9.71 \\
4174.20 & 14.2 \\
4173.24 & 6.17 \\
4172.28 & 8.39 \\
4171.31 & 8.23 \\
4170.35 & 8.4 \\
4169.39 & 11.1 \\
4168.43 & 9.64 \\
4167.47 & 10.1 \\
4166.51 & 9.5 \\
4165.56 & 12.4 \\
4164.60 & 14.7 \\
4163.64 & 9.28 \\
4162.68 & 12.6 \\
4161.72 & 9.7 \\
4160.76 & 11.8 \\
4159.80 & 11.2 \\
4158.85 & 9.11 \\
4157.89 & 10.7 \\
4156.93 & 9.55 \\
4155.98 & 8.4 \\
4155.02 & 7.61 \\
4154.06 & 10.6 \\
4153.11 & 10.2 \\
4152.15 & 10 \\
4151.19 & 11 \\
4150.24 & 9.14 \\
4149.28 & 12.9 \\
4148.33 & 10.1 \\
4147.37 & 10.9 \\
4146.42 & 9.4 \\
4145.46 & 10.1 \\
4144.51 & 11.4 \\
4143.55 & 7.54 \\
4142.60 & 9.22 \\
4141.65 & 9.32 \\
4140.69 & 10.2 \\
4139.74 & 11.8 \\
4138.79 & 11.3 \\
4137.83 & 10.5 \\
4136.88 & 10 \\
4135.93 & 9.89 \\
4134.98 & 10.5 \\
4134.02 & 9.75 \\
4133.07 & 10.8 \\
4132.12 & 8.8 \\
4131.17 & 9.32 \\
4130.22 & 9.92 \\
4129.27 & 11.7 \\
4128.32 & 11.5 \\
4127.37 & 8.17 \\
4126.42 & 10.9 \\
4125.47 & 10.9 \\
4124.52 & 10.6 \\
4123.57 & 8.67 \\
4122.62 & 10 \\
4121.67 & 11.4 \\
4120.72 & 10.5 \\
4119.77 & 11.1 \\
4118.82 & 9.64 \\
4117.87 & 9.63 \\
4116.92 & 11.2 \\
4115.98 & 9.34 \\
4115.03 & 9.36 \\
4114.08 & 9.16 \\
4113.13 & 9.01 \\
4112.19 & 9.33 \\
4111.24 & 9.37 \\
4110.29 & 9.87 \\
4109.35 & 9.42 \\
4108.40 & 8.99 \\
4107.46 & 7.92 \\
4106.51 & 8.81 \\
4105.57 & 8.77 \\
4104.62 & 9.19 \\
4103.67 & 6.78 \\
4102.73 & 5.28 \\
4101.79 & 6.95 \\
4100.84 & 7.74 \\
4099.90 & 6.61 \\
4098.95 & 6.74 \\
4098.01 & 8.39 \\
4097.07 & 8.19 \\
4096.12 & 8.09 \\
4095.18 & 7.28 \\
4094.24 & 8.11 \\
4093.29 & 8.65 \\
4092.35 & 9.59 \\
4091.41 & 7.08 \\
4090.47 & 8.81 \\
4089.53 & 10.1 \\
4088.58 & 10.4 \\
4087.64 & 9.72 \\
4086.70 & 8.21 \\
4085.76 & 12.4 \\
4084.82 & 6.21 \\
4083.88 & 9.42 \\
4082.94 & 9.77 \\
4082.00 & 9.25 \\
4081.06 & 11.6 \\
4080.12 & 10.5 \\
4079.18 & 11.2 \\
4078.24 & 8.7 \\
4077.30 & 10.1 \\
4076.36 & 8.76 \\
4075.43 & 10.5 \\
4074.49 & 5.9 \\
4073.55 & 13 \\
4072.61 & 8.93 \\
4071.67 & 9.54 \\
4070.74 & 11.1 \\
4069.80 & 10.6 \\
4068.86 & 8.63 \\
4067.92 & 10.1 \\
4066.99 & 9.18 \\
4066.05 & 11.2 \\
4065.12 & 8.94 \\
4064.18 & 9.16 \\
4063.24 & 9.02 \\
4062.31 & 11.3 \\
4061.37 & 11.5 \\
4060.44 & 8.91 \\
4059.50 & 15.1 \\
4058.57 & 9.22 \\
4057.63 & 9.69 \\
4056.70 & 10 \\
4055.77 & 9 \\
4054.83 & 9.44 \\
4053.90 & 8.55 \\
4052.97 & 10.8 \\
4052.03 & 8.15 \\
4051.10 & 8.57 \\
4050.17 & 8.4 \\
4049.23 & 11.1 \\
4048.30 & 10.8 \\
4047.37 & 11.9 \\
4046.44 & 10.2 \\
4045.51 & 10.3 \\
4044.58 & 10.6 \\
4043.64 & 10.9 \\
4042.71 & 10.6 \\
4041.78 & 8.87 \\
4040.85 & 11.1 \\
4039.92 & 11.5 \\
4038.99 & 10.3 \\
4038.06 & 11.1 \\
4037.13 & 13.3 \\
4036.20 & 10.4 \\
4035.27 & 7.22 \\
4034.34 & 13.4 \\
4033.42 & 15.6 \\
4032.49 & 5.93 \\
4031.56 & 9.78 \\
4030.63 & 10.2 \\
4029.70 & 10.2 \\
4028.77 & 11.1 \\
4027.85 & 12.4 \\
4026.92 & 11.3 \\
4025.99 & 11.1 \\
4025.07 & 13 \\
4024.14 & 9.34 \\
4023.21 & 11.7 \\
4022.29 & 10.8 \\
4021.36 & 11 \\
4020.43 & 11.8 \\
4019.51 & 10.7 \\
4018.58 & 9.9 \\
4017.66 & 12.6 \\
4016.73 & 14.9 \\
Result 0.099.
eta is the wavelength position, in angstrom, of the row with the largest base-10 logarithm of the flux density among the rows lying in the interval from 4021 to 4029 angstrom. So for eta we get 4025.07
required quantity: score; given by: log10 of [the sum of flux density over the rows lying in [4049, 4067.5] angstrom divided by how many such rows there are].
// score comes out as 0.99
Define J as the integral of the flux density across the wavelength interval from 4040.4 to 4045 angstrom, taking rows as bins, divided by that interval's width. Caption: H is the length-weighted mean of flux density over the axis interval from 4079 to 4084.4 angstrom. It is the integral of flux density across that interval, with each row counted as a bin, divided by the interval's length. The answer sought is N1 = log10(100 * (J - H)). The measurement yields 1.3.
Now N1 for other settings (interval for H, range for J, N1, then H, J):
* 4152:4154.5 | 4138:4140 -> 2.0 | 10.3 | 11.3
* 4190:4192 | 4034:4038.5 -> 2.2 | 9.2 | 11.0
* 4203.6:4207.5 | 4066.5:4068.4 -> 1.4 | 9.4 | 9.6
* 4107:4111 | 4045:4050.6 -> 2.1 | 9.1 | 10.5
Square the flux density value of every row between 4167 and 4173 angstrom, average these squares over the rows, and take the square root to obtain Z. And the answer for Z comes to 9.4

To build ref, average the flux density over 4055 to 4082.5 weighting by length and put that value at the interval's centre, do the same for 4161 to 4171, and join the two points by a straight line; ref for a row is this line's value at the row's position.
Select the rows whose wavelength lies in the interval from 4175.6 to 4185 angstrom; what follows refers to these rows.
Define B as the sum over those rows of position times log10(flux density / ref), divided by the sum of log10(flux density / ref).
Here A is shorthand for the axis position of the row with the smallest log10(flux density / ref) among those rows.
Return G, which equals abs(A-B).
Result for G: 1.8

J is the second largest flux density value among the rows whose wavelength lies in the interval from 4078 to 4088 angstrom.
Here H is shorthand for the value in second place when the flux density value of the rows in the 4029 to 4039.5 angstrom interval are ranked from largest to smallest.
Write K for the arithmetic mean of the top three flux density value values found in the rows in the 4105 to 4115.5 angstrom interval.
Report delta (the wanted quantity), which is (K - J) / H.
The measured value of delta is -0.2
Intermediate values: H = 13.4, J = 11.6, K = 9.6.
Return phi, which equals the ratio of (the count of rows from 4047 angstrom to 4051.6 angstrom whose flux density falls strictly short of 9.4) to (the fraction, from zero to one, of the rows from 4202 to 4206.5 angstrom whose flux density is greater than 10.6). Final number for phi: 10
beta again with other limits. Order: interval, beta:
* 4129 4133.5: 0.101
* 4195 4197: 0.092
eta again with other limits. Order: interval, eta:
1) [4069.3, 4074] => 4073.55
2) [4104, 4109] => 4104.62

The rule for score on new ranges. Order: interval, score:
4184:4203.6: 1.01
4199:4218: 0.99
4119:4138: 1.01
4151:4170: 1.02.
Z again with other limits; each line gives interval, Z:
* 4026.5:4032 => 10.9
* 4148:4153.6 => 10.6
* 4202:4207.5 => 9.7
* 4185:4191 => 10.6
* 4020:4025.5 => 11.3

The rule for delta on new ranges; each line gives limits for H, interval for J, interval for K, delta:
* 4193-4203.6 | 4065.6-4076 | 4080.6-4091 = 0.0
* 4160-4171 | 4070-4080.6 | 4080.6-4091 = 0.0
